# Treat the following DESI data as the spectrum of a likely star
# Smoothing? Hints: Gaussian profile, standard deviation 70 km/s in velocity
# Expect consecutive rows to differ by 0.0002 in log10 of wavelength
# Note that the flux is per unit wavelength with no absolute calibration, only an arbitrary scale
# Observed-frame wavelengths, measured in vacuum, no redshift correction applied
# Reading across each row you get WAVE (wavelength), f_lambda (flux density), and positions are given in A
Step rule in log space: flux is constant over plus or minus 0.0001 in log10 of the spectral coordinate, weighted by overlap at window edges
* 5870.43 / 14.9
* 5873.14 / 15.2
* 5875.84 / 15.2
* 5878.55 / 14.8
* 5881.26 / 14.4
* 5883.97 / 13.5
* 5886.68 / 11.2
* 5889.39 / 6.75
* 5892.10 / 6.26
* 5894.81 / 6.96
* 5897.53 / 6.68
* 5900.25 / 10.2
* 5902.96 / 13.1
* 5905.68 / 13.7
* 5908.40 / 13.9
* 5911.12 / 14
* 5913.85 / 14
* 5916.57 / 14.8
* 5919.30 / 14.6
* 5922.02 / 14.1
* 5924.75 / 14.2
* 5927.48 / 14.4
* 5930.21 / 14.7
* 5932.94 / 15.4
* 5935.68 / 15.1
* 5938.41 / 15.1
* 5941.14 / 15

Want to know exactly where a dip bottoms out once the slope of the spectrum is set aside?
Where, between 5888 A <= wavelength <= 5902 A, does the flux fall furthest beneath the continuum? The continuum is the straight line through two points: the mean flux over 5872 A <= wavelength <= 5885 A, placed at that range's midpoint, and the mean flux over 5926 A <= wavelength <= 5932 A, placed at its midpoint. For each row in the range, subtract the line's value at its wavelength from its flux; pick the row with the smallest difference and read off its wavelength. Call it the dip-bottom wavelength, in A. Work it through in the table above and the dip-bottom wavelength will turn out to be 5892.10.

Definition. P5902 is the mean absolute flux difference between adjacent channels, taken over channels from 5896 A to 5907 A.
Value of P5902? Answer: 2.3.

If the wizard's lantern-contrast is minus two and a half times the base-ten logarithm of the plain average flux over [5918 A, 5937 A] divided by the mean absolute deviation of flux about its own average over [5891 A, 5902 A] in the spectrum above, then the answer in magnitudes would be -2.6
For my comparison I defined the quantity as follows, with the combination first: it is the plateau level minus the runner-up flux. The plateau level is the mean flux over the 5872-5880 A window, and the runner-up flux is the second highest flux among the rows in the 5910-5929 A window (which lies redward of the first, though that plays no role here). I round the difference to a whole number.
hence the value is 0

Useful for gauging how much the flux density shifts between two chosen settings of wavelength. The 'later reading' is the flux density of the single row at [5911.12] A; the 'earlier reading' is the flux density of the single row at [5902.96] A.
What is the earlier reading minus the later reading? -1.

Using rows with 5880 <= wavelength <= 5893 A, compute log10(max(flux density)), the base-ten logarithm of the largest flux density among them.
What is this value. 1.16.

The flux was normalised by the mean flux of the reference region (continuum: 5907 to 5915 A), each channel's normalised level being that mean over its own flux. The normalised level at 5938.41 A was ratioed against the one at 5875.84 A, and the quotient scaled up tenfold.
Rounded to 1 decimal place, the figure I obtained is 10.1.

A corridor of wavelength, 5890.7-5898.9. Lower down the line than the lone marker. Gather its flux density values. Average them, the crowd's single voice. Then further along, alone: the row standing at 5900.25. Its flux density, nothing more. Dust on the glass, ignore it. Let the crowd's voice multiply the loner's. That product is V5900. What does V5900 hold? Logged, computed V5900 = 68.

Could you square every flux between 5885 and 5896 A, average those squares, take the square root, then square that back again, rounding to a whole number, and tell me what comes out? 65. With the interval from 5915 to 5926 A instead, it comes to 208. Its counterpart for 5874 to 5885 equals 210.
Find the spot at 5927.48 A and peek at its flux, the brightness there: 14.4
